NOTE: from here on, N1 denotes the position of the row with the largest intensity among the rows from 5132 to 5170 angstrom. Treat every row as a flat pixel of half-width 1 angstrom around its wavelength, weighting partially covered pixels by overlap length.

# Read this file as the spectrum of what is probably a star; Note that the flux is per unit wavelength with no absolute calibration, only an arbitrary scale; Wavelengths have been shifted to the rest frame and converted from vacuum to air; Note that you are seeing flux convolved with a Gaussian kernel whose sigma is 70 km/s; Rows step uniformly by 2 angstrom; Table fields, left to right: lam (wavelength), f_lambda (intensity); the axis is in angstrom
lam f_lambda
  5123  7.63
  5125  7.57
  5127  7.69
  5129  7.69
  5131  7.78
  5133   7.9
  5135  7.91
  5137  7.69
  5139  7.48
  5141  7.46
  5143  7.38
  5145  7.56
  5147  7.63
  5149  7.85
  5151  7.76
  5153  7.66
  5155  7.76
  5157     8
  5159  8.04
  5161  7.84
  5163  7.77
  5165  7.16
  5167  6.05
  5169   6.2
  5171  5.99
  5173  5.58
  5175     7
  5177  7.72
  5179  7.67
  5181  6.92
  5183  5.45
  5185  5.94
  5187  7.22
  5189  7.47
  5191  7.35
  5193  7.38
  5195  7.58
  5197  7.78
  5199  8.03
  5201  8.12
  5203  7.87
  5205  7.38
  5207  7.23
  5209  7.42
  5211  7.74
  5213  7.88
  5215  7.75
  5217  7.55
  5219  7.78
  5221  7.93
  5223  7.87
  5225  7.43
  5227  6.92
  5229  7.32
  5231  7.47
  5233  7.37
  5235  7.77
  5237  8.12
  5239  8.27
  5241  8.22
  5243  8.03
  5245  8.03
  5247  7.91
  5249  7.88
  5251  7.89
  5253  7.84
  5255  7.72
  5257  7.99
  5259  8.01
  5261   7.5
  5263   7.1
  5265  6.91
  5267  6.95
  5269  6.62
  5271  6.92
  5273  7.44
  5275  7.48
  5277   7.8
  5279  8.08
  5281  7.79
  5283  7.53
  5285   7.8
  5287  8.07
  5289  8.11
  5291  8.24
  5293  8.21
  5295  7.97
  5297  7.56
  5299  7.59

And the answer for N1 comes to 5159 angstrom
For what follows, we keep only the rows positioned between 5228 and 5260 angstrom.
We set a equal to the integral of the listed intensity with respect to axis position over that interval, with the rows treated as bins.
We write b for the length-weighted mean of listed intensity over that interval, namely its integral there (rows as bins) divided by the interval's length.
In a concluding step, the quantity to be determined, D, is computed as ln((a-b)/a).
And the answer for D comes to -0.032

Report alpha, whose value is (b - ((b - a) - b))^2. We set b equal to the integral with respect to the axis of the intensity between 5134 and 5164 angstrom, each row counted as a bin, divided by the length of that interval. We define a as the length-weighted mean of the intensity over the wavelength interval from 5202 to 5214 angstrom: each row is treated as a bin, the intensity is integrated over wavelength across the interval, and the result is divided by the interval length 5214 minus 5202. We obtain 234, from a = 7.59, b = 7.72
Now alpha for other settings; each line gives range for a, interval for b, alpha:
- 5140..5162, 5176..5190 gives 214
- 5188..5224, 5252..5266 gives 233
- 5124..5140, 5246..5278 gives 231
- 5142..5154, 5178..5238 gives 228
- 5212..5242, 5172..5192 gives 211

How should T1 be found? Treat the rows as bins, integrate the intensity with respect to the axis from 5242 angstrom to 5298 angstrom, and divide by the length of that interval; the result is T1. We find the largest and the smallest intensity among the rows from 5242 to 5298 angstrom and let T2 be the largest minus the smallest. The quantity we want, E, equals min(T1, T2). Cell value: 1.6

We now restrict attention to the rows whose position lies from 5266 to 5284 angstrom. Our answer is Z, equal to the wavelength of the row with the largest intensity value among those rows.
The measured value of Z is 5279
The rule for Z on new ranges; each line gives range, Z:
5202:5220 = 5213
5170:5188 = 5177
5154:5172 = 5159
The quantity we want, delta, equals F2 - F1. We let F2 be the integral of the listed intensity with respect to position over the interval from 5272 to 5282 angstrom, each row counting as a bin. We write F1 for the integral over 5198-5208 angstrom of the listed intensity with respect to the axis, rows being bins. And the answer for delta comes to 0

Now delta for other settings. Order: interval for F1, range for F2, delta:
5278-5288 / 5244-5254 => 1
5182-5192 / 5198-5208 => 10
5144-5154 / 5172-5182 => -7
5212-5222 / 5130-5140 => 0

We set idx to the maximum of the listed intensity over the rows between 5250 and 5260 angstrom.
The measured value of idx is 8.01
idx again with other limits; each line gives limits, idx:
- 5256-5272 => 8.01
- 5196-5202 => 8.12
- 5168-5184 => 7.72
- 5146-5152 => 7.85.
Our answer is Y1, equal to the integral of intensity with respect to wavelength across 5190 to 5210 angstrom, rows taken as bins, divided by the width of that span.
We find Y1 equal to 7.61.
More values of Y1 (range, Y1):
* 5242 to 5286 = 7.60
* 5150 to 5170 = 7.42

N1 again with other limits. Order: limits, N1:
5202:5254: 5239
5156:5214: 5201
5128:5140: 5135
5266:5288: 5279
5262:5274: 5273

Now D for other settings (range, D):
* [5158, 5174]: -0.065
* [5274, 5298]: -0.043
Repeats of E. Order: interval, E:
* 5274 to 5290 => 0.6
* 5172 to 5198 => 2.3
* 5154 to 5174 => 2.5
